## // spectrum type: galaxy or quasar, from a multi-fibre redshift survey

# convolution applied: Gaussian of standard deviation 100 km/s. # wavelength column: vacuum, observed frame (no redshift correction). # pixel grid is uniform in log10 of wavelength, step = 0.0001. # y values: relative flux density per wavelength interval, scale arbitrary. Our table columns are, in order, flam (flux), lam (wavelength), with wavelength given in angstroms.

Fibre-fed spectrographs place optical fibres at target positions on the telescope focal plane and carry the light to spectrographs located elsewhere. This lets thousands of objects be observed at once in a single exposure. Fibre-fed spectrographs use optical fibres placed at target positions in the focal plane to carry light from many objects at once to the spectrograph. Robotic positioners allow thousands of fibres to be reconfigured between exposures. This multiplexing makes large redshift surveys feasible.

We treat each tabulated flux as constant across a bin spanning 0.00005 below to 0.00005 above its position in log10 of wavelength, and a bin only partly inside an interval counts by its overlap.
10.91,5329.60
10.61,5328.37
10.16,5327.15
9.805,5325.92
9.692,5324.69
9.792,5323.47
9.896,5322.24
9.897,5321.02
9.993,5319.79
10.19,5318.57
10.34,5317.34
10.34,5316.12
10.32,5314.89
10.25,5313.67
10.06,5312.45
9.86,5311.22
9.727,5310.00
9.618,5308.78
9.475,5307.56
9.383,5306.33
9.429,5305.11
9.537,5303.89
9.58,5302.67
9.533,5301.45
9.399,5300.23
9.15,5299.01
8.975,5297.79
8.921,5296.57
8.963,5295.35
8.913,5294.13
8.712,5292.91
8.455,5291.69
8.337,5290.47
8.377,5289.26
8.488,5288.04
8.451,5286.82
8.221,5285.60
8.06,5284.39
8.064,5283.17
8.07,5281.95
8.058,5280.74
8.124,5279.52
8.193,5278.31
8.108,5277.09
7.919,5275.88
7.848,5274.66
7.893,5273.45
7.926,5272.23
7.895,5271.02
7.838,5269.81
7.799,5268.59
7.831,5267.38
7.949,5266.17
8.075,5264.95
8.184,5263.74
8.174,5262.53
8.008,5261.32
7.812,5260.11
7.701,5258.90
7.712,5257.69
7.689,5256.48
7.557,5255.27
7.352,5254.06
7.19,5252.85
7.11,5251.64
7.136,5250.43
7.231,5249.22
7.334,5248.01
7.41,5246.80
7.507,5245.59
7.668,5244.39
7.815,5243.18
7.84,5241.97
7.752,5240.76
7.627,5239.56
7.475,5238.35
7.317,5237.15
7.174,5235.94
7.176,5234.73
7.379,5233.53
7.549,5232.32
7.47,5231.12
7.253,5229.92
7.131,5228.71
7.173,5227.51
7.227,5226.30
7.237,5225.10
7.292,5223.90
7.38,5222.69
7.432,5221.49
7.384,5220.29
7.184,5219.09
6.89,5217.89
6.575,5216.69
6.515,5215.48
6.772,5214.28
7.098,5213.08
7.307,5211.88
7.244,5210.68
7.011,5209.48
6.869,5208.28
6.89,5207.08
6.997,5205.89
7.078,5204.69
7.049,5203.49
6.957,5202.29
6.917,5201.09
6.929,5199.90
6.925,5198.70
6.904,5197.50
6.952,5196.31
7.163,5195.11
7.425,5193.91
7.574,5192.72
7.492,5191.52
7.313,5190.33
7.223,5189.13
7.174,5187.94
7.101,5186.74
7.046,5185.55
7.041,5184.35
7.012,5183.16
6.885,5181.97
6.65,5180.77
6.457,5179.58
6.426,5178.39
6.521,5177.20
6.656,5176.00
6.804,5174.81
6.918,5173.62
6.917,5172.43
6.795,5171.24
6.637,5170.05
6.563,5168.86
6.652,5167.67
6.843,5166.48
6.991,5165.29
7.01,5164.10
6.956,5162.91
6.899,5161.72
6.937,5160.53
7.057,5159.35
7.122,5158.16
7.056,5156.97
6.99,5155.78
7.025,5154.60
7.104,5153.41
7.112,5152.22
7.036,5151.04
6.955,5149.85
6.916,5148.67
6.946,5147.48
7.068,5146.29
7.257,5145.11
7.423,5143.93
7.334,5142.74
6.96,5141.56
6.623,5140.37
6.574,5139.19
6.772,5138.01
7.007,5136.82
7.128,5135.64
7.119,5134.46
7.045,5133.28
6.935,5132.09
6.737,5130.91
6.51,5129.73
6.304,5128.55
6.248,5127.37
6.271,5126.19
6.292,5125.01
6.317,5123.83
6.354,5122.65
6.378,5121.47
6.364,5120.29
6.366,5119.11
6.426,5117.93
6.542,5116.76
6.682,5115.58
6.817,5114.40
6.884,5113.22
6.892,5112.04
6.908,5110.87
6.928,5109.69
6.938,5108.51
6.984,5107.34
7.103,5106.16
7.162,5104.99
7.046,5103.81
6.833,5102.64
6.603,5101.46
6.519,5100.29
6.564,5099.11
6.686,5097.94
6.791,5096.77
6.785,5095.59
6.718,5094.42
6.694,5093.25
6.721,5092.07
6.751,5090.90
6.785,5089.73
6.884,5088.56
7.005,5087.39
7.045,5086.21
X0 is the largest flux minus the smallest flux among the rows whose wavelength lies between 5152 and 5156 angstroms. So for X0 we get 0.1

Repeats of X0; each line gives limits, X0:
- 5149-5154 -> 0.2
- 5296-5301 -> 0.5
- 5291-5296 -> 0.5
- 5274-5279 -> 0.3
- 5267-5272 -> 0.1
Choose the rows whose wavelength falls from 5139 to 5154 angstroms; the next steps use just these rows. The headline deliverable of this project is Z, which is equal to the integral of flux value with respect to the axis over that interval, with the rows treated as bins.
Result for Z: 106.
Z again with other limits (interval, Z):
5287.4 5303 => 139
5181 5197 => 115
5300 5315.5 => 151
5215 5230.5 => 111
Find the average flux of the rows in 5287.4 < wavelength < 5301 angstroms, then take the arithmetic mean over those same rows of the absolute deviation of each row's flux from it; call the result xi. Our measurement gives 0.287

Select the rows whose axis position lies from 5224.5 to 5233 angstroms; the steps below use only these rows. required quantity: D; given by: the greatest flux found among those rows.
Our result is 7.549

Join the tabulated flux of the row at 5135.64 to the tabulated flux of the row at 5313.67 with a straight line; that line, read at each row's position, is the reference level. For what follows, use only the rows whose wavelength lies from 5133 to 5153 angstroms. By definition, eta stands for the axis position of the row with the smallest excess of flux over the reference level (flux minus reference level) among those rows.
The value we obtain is 5139.19 angstroms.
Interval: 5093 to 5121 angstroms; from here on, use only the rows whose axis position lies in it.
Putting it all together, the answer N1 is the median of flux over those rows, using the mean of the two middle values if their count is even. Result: 6.8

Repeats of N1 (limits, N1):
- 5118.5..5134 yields 6.4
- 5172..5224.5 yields 7.0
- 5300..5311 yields 9.5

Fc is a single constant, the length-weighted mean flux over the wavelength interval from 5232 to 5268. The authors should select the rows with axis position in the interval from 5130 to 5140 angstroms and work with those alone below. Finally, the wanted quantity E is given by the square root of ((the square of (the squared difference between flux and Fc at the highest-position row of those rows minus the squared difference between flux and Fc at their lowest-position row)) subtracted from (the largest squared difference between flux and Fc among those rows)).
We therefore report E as 1.0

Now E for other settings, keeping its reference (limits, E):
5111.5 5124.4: 0.6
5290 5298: 0.3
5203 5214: 0.7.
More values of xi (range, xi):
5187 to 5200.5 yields 0.197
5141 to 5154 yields 0.132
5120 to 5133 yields 0.163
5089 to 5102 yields 0.072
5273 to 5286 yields 0.089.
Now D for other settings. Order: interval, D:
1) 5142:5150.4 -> 7.423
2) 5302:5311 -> 9.727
